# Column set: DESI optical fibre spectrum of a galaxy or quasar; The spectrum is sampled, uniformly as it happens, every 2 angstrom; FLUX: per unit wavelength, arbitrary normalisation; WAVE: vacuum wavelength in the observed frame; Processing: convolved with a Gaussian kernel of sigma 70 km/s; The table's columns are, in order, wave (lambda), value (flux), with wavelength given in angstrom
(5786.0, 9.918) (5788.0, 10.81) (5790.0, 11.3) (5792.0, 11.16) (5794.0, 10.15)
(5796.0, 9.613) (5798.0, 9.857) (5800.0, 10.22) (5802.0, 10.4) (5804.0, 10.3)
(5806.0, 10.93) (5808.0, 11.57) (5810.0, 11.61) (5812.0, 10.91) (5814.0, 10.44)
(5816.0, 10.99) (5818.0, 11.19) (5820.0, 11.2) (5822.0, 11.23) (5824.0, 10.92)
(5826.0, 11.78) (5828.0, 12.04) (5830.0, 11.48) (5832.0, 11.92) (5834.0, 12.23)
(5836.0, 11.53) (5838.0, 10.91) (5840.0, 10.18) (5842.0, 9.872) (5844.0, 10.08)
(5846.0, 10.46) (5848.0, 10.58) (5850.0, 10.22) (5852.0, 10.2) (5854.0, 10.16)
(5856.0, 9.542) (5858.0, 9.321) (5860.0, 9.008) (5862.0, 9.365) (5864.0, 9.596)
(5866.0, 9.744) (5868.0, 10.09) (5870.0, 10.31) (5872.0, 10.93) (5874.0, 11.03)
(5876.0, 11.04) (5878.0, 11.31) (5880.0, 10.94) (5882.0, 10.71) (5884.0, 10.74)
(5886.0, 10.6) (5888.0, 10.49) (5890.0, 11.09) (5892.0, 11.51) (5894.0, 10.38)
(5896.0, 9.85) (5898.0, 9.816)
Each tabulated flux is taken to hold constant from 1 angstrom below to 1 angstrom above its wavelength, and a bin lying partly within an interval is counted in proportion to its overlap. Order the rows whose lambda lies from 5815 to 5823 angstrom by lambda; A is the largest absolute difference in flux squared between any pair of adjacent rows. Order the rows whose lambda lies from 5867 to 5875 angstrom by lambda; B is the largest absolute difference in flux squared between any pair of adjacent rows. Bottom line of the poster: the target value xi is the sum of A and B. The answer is 18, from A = 4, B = 13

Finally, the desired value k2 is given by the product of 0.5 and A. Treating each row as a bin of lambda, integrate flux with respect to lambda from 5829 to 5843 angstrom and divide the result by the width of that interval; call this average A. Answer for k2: 5.6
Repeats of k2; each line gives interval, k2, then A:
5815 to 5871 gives 5.3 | 10.6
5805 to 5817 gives 5.5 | 11.1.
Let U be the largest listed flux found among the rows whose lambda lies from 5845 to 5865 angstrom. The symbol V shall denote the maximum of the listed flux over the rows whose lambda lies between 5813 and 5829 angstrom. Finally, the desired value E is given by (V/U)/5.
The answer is 0.228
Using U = 10.58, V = 12.04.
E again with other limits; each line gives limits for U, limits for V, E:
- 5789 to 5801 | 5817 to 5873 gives 0.216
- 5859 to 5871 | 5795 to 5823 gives 0.225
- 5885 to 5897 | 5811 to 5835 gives 0.213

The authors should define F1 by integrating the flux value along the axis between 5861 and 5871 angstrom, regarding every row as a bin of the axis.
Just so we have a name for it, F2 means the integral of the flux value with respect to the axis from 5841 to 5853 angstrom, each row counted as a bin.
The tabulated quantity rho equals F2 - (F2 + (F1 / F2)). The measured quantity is -0.80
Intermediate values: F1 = 98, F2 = 123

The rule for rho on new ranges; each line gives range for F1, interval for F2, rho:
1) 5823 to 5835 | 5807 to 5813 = -2.06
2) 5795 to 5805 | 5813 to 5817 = -2.35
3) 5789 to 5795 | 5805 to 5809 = -1.45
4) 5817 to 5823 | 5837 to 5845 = -0.82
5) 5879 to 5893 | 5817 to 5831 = -0.95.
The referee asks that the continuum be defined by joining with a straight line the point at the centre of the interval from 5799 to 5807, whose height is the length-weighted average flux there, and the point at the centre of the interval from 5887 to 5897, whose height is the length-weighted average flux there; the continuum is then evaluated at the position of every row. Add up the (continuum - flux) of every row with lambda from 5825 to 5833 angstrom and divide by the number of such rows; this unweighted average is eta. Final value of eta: -1.3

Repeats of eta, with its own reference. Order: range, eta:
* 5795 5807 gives 0.2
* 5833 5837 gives -1.3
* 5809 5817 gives -0.5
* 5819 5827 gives -0.8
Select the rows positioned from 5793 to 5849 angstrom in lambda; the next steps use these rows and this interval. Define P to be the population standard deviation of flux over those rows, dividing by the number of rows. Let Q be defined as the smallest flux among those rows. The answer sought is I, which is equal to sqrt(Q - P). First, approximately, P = 0.71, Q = 9.613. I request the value 2.98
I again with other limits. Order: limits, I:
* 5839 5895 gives 2.90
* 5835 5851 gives 3.06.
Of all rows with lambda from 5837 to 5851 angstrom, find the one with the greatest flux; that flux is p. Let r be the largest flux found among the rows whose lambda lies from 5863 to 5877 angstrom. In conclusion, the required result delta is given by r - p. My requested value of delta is 0.1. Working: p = 10.91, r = 11.04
